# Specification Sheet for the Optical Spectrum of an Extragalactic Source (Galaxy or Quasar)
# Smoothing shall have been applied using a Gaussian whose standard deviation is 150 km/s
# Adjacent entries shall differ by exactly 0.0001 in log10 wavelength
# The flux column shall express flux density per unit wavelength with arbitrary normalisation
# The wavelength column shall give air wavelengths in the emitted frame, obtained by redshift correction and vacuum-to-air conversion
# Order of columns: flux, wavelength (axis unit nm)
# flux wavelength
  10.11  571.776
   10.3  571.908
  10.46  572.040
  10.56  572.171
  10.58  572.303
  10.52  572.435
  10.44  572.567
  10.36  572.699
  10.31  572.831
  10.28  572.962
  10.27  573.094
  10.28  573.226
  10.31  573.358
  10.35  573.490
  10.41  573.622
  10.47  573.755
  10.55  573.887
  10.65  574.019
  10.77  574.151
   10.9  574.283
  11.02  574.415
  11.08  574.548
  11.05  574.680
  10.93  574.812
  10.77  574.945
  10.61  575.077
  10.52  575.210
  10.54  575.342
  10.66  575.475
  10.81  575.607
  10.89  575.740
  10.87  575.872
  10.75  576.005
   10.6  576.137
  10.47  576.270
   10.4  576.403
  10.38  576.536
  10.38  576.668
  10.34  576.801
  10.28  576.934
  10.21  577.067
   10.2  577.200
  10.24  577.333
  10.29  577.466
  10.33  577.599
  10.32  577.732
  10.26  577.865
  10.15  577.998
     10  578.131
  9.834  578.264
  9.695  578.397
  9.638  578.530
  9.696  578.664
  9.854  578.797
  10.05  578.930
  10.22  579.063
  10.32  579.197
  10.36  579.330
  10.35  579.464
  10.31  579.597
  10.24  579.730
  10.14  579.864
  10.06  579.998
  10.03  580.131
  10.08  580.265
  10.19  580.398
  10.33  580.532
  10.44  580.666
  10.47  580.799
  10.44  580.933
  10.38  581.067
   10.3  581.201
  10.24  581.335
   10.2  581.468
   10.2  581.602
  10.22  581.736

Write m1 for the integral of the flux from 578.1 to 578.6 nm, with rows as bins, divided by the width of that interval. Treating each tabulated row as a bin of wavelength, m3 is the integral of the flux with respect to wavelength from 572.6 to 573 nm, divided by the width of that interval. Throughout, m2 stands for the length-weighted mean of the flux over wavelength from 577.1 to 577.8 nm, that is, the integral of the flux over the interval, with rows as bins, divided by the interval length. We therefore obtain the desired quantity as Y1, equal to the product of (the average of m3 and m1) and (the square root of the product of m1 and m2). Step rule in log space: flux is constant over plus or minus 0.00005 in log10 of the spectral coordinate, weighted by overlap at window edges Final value 101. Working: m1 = 9.8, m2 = 10.3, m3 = 10.3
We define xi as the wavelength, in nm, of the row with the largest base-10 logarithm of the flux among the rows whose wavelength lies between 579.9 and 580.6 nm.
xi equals 580.532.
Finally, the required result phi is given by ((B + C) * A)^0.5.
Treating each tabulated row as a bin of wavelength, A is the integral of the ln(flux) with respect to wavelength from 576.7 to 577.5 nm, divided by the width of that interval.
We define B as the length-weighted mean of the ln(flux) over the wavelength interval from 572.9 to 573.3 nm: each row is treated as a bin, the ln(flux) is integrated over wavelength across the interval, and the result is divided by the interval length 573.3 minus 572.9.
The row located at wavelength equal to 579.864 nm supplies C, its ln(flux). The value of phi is 3.29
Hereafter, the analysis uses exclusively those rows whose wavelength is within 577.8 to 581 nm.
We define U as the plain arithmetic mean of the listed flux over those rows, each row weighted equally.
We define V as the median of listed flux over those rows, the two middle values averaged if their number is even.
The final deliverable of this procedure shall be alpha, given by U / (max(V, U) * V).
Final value 0.0980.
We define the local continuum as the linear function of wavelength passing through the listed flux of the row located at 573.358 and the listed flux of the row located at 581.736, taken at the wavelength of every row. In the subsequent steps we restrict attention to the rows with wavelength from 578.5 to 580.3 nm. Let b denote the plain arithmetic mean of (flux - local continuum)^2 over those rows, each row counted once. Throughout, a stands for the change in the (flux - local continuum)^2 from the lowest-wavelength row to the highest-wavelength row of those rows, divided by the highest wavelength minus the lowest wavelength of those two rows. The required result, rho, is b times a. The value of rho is -0.015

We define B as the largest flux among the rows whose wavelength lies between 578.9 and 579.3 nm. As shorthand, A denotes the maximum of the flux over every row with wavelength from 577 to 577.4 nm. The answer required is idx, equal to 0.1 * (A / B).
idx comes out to 0.099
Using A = 10.24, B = 10.32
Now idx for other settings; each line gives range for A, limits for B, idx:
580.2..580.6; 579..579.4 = 0.100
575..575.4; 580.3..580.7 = 0.102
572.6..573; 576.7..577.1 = 0.100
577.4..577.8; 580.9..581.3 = 0.099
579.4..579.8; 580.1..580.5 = 0.102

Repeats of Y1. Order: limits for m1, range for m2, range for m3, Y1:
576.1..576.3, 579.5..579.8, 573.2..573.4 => 108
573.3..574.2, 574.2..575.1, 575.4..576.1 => 114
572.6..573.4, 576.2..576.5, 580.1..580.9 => 107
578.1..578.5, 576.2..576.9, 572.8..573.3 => 102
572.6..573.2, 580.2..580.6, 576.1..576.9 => 106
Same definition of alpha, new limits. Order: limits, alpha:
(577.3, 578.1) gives 0.0972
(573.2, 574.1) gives 0.0961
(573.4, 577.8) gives 0.0949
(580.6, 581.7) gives 0.0967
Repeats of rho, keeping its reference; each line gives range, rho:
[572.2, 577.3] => -0.002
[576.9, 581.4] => 0.000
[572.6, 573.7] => 0.000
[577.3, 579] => 0.003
